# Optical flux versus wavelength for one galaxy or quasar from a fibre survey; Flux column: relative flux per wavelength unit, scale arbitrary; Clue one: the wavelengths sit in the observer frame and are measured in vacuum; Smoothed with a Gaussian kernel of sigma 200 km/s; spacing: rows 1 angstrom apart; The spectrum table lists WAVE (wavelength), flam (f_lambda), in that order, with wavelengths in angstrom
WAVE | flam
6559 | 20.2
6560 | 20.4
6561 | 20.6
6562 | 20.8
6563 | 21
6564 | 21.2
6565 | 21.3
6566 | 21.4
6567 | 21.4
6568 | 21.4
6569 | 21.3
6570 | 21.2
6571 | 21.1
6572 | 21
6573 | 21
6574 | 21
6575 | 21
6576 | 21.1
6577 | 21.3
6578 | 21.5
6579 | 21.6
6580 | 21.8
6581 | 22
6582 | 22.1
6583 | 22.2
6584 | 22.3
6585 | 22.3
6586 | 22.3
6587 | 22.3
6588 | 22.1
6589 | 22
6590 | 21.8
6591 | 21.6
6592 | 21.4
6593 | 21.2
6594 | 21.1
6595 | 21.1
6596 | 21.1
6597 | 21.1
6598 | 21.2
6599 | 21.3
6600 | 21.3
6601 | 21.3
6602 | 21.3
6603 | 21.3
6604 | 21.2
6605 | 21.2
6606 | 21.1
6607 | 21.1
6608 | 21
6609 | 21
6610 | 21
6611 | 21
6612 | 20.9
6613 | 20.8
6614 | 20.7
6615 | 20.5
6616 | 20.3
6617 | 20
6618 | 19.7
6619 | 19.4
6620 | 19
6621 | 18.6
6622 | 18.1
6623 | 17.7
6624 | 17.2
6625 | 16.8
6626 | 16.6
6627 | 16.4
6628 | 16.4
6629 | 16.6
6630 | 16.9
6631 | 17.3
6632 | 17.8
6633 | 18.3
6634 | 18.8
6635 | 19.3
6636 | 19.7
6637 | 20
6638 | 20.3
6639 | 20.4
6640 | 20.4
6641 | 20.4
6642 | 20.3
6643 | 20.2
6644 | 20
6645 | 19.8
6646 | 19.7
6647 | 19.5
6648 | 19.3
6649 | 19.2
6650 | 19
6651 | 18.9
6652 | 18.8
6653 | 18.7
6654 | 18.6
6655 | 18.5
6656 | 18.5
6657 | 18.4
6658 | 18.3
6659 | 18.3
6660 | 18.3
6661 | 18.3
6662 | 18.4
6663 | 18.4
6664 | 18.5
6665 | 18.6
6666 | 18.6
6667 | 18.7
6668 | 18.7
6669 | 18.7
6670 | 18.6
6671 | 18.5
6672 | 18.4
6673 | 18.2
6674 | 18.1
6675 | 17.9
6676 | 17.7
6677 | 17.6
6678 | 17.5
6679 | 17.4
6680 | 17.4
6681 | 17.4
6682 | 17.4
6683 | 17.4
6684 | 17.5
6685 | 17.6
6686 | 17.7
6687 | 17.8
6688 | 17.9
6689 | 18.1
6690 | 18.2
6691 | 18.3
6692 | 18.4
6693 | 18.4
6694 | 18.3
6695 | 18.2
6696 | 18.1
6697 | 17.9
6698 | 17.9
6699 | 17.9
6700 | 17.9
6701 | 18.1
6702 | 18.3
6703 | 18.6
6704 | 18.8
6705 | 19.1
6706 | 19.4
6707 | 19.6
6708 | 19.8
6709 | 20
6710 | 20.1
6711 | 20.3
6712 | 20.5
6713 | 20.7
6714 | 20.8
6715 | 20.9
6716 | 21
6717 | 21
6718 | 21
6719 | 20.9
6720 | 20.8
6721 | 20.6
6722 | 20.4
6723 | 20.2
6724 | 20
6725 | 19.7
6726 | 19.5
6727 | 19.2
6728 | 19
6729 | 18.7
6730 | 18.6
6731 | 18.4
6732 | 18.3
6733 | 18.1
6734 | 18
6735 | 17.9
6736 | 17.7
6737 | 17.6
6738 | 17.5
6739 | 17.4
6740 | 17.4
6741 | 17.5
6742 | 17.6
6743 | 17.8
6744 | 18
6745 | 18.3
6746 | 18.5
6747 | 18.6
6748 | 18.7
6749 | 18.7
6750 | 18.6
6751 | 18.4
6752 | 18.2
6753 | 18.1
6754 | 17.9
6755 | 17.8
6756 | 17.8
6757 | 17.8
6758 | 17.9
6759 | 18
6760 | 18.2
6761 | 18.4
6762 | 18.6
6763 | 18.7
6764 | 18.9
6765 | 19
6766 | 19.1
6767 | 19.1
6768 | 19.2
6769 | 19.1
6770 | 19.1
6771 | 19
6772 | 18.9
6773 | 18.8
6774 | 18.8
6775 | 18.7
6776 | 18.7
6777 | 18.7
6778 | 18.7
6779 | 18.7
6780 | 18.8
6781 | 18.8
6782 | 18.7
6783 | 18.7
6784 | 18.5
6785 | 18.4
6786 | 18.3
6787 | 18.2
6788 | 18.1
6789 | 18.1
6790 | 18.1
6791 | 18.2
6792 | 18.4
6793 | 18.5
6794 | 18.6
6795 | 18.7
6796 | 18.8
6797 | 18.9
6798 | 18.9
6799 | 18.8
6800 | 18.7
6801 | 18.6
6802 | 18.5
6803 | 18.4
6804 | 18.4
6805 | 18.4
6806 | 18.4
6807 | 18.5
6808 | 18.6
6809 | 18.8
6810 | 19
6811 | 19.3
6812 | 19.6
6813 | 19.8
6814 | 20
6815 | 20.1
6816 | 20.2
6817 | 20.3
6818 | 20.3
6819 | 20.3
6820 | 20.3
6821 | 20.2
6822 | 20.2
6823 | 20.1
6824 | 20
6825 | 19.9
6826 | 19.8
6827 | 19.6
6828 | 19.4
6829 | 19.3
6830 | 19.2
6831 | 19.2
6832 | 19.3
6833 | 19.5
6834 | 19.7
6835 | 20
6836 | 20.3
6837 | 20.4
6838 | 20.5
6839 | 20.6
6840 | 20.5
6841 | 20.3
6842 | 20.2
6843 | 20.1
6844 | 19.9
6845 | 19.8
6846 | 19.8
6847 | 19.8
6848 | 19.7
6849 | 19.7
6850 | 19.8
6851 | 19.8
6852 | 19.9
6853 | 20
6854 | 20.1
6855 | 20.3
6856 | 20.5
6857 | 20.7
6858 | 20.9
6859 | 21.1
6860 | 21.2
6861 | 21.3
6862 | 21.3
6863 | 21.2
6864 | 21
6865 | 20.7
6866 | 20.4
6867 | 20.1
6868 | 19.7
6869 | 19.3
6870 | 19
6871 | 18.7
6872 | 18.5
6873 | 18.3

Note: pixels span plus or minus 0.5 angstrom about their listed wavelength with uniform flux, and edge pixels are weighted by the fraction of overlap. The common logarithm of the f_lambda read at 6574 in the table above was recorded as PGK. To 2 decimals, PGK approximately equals 1.32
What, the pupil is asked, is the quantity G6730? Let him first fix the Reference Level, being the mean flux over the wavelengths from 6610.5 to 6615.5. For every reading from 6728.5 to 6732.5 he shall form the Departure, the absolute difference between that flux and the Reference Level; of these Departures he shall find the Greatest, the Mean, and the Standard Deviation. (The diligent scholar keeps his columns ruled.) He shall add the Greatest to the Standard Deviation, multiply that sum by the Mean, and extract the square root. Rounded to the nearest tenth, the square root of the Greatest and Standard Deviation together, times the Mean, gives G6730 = 2.5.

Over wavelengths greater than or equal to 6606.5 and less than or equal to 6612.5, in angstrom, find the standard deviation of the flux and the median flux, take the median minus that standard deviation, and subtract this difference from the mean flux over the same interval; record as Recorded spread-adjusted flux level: 0.06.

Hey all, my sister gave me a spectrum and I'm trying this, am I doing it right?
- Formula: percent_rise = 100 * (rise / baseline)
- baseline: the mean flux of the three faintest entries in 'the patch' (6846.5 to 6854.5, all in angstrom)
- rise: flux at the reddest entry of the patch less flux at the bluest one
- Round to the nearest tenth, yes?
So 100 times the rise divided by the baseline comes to 1.5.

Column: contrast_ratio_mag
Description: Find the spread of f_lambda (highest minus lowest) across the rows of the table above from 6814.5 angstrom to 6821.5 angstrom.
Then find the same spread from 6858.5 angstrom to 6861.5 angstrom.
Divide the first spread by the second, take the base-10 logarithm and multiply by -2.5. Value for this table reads 0.0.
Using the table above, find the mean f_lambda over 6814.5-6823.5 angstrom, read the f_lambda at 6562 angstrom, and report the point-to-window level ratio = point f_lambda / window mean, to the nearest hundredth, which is 1.03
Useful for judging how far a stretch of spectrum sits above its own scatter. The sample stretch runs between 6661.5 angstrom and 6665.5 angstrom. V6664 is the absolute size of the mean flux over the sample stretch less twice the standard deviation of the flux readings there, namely 18.3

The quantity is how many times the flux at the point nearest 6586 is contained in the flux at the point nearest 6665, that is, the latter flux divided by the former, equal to 0.83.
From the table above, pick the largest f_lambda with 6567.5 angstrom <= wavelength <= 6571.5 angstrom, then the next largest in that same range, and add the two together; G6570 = 43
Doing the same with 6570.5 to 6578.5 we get 43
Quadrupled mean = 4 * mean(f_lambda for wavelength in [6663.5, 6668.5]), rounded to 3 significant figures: 74.5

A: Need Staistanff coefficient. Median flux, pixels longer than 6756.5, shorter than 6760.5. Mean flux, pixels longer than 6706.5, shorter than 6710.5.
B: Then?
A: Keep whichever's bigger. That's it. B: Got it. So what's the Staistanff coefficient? 19.9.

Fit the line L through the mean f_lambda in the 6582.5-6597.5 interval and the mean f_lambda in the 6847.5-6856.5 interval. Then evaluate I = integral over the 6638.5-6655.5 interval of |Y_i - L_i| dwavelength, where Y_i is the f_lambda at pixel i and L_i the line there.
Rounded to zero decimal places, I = 31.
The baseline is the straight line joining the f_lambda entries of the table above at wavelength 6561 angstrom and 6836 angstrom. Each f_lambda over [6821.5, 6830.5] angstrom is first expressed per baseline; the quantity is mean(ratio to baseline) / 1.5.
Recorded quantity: 0.647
